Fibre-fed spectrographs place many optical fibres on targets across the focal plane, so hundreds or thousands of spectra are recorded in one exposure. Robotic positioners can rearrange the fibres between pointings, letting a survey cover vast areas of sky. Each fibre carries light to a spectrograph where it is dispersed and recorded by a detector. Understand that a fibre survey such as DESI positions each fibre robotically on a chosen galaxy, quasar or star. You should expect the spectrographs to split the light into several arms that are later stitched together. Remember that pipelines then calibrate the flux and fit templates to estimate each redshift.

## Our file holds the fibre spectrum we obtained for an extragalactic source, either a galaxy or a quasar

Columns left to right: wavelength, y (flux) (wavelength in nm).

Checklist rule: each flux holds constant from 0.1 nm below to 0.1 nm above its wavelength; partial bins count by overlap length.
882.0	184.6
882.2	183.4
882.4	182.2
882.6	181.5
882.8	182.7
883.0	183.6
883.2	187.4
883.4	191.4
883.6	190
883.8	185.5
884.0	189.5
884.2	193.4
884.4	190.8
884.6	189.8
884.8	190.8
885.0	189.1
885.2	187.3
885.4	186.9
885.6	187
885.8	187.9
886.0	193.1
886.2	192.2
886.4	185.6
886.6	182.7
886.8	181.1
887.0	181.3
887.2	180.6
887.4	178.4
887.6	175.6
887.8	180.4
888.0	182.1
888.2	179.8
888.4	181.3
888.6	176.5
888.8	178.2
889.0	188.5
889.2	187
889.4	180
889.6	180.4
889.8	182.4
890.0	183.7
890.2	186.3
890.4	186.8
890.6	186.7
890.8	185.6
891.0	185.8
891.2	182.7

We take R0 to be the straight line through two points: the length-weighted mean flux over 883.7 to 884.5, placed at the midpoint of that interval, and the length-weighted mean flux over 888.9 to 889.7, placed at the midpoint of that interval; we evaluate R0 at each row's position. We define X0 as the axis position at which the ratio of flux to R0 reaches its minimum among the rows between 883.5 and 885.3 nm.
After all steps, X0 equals 883.8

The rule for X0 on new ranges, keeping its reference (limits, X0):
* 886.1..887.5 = 887.4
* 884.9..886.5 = 886.4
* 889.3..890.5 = 889.4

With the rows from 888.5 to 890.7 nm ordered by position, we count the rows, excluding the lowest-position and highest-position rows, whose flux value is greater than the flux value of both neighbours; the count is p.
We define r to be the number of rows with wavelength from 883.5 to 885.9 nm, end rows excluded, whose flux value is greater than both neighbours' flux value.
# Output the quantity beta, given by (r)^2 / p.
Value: 2.0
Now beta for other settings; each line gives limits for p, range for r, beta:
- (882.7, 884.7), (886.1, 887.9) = 0.5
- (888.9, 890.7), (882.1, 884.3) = 1.0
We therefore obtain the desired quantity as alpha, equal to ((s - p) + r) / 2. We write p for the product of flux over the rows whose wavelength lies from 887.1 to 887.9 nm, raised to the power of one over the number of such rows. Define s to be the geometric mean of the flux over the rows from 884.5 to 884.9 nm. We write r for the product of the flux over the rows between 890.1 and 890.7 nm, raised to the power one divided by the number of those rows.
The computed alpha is 99.1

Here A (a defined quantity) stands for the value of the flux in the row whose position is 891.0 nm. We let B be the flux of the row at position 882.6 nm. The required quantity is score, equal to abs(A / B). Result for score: 1.02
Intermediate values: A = 185.8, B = 181.5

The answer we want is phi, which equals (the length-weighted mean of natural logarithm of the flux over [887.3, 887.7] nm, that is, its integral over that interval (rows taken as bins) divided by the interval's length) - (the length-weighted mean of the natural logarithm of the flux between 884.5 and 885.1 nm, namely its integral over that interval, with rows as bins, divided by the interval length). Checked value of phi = -0.070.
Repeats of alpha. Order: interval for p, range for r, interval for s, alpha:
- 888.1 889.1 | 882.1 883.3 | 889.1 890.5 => 93.2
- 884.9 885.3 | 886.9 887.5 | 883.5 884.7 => 90.9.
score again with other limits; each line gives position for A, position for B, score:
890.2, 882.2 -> 1.02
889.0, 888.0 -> 1.04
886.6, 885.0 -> 0.97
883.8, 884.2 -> 0.96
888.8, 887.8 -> 0.99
